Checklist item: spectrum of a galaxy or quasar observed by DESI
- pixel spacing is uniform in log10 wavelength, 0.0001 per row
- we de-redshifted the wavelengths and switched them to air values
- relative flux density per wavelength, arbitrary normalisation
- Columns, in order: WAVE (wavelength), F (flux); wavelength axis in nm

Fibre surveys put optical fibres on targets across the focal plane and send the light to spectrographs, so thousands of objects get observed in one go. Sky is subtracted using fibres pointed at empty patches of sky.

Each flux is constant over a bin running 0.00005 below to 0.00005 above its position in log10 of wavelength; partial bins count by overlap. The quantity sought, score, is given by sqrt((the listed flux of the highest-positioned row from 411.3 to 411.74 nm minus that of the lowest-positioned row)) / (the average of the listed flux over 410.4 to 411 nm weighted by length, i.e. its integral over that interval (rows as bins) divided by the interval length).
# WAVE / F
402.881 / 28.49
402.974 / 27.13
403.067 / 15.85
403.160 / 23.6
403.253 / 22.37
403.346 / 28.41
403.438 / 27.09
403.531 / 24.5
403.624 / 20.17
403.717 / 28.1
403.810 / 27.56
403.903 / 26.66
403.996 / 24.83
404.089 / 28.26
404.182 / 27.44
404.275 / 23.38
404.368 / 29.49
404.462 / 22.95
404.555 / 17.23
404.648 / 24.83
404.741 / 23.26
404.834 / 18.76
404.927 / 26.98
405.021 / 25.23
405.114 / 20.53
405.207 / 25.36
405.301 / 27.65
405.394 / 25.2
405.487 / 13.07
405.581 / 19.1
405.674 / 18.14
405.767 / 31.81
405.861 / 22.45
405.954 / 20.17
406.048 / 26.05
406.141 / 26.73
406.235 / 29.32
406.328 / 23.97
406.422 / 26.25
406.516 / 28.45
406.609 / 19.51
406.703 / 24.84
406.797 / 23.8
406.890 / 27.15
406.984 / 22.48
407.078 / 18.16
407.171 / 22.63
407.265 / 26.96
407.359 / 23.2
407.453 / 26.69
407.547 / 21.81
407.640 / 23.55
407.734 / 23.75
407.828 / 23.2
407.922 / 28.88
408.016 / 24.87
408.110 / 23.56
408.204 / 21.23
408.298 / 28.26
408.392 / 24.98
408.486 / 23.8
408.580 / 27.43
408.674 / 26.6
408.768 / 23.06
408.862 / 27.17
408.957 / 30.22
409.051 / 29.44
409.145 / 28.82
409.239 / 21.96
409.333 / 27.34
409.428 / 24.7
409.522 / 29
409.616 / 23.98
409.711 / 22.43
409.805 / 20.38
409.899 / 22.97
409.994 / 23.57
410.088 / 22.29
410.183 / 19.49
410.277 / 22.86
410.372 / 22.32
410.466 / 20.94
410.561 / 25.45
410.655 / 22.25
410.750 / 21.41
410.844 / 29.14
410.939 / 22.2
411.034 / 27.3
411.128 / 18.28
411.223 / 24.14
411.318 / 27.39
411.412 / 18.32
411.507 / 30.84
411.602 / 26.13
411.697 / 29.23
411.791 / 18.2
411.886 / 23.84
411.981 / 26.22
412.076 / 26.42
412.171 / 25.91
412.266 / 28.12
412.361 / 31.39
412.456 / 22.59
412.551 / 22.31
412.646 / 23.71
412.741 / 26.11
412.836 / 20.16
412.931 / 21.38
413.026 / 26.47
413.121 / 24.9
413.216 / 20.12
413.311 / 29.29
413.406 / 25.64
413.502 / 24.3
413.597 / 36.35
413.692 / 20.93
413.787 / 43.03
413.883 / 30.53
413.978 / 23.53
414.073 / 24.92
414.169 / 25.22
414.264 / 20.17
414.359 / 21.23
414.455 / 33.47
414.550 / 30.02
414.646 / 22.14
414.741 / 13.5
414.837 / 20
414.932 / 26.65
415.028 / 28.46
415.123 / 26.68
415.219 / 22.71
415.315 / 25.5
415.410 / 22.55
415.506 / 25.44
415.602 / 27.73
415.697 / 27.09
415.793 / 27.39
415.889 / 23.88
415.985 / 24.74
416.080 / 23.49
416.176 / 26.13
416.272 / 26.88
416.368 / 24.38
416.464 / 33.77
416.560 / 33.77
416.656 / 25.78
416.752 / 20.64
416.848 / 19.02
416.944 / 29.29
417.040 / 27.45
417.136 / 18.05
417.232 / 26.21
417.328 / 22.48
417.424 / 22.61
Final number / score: 0.06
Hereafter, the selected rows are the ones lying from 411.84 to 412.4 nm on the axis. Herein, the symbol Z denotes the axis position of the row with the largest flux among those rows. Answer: 412.361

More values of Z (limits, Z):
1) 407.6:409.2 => 408.957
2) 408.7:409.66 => 408.957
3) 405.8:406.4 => 406.235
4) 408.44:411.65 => 411.507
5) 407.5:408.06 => 407.922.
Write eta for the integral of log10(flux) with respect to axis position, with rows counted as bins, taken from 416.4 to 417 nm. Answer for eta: 0.85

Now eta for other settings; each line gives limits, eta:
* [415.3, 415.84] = 0.76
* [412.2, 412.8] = 0.84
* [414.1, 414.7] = 0.84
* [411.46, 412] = 0.76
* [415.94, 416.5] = 0.79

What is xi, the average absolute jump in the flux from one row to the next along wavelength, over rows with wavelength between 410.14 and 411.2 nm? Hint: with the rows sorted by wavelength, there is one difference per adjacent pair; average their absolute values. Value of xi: 4.3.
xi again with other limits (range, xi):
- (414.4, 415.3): 5.1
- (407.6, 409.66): 3.2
